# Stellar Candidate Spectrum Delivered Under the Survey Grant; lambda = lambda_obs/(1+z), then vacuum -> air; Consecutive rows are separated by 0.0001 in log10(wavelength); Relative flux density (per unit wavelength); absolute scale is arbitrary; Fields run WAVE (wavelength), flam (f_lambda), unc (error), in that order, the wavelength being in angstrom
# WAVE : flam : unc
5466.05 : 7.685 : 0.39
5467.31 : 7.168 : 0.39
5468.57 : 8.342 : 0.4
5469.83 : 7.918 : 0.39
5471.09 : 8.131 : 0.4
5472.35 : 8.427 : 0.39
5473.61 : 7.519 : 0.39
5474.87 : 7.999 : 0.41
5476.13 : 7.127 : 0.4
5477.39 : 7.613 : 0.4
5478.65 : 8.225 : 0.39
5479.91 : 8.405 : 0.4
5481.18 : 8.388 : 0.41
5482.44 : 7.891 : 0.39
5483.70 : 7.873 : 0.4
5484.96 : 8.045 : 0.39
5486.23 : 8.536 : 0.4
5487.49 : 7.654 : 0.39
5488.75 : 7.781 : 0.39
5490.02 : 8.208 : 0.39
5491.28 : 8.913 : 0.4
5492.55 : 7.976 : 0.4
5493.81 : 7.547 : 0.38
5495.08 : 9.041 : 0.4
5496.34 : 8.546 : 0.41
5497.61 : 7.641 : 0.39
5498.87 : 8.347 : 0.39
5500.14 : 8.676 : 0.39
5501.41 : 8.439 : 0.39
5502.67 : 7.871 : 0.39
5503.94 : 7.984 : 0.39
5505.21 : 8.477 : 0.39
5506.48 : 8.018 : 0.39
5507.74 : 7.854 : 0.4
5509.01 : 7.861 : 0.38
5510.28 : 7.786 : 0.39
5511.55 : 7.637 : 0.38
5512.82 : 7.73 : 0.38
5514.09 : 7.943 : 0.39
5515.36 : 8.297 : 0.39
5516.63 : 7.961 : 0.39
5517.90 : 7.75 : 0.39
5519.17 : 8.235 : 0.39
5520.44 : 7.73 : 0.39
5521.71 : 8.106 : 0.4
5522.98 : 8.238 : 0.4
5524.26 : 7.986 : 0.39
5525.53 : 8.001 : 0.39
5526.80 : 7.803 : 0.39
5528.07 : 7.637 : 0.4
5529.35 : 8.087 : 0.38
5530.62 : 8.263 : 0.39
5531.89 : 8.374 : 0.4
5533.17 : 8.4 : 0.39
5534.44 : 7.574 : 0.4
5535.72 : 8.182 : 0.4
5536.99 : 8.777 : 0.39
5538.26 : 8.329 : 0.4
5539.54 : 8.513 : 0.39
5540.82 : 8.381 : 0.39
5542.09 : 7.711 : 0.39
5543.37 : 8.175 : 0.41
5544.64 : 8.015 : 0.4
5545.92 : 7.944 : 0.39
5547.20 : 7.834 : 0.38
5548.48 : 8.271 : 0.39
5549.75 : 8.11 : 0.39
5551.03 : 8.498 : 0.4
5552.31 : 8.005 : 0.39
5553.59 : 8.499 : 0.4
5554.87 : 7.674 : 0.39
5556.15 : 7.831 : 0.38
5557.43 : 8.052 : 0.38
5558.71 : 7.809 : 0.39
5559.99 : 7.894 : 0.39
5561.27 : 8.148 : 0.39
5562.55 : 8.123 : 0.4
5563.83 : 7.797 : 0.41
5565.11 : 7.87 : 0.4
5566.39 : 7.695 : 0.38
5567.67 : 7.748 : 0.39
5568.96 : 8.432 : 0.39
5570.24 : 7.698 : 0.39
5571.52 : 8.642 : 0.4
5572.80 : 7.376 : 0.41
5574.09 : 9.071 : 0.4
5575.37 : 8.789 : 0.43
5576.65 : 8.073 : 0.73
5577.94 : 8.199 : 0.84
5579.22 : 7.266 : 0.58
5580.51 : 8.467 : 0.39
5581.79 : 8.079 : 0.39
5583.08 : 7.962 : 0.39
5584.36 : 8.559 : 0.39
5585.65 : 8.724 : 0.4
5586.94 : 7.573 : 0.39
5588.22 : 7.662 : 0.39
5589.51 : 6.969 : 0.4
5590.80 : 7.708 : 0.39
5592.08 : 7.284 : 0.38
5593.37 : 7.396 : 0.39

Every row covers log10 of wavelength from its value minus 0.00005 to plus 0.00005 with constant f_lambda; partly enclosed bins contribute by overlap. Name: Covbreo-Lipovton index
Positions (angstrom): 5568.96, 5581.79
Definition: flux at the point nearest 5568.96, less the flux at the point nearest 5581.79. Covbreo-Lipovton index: 0.4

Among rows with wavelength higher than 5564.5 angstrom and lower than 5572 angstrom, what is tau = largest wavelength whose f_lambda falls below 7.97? 5570.24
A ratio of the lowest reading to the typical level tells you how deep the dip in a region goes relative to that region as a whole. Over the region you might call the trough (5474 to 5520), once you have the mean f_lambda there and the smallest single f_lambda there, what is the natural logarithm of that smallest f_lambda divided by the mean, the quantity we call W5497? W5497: -0.12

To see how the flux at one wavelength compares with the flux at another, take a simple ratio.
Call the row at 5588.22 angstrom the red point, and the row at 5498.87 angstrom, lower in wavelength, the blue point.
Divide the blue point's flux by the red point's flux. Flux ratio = 1.09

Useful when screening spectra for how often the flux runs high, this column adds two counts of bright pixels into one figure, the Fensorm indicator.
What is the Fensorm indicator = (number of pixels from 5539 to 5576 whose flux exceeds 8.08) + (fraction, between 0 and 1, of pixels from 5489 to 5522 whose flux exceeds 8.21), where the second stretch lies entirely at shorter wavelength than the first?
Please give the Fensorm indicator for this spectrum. 13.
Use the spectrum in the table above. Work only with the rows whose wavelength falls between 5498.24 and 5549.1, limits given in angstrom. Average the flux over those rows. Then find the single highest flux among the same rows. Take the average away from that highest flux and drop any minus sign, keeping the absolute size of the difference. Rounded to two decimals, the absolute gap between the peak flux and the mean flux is 0.70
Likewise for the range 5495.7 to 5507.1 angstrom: 0.45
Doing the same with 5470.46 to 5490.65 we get 0.55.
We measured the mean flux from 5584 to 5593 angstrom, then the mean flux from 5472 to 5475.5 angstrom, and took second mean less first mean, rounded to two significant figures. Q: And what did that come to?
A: 0.20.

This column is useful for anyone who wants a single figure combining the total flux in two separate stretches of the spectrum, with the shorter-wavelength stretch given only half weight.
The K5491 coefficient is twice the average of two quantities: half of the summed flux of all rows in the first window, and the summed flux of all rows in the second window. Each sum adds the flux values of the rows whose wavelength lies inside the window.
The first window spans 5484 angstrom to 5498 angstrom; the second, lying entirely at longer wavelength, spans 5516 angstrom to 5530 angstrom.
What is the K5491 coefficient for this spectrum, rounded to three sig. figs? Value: 132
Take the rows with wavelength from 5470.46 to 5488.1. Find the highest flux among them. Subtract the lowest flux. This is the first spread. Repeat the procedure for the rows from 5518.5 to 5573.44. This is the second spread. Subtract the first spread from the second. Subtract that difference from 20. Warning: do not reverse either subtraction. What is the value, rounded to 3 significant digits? 20.0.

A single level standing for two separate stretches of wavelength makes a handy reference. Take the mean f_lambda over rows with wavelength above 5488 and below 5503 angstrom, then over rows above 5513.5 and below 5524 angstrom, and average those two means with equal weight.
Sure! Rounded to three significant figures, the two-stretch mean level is 8.14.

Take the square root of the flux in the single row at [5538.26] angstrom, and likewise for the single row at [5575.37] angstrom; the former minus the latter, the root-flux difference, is -0.079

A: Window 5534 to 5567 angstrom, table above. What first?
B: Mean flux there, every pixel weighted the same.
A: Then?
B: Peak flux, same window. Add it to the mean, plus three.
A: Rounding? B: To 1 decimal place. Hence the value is 19.8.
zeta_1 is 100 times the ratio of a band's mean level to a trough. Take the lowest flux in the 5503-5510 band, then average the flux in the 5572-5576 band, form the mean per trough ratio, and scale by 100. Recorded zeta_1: 107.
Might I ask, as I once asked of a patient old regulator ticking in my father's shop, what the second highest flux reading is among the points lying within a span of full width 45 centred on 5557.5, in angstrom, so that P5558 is 8.789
